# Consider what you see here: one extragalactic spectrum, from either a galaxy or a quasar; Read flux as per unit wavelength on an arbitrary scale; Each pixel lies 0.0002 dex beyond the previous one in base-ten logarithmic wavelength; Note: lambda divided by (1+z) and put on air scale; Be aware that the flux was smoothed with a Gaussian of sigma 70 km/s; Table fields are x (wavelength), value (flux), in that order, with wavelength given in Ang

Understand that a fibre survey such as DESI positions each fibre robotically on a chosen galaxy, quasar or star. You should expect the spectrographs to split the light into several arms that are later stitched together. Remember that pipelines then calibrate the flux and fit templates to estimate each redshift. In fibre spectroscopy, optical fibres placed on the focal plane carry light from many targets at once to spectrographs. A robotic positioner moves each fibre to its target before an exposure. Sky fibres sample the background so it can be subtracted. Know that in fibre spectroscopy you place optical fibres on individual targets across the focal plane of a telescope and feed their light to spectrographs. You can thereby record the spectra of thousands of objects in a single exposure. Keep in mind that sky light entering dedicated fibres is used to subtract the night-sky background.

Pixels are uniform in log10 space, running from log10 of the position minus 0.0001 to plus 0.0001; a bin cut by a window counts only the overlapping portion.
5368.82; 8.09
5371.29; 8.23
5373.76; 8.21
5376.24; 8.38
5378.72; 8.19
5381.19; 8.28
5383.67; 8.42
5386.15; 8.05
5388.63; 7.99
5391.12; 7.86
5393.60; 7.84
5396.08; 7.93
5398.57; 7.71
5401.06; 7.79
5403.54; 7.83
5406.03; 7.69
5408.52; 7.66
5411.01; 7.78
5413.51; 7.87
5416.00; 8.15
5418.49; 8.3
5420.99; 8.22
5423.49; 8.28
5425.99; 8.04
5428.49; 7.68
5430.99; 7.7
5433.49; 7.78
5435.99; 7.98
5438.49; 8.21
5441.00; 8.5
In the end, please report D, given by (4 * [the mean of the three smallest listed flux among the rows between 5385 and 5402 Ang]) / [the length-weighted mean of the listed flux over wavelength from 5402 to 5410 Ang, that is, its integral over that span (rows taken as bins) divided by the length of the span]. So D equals 4.02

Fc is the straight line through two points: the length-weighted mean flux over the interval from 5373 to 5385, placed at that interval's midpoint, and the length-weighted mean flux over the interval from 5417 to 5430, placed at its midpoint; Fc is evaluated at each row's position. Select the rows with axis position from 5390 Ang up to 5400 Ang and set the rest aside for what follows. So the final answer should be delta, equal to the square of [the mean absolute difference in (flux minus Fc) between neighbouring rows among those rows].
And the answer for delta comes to 0.011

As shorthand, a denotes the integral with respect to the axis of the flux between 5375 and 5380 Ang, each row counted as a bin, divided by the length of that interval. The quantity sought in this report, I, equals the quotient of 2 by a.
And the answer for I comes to 0.241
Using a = 8.3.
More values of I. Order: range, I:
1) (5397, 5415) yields 0.257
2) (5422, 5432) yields 0.252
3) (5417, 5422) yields 0.242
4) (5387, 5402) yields 0.255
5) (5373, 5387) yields 0.242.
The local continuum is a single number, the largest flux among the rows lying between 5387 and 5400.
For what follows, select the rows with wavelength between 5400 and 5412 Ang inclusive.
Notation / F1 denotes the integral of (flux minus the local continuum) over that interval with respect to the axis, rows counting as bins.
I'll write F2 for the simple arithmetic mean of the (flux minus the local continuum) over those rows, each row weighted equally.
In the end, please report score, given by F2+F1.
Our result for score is -3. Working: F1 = -3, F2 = -0.24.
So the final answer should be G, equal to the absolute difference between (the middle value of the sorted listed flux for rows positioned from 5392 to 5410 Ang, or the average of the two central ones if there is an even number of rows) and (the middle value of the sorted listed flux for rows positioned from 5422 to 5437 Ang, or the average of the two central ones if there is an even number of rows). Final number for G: 0.09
